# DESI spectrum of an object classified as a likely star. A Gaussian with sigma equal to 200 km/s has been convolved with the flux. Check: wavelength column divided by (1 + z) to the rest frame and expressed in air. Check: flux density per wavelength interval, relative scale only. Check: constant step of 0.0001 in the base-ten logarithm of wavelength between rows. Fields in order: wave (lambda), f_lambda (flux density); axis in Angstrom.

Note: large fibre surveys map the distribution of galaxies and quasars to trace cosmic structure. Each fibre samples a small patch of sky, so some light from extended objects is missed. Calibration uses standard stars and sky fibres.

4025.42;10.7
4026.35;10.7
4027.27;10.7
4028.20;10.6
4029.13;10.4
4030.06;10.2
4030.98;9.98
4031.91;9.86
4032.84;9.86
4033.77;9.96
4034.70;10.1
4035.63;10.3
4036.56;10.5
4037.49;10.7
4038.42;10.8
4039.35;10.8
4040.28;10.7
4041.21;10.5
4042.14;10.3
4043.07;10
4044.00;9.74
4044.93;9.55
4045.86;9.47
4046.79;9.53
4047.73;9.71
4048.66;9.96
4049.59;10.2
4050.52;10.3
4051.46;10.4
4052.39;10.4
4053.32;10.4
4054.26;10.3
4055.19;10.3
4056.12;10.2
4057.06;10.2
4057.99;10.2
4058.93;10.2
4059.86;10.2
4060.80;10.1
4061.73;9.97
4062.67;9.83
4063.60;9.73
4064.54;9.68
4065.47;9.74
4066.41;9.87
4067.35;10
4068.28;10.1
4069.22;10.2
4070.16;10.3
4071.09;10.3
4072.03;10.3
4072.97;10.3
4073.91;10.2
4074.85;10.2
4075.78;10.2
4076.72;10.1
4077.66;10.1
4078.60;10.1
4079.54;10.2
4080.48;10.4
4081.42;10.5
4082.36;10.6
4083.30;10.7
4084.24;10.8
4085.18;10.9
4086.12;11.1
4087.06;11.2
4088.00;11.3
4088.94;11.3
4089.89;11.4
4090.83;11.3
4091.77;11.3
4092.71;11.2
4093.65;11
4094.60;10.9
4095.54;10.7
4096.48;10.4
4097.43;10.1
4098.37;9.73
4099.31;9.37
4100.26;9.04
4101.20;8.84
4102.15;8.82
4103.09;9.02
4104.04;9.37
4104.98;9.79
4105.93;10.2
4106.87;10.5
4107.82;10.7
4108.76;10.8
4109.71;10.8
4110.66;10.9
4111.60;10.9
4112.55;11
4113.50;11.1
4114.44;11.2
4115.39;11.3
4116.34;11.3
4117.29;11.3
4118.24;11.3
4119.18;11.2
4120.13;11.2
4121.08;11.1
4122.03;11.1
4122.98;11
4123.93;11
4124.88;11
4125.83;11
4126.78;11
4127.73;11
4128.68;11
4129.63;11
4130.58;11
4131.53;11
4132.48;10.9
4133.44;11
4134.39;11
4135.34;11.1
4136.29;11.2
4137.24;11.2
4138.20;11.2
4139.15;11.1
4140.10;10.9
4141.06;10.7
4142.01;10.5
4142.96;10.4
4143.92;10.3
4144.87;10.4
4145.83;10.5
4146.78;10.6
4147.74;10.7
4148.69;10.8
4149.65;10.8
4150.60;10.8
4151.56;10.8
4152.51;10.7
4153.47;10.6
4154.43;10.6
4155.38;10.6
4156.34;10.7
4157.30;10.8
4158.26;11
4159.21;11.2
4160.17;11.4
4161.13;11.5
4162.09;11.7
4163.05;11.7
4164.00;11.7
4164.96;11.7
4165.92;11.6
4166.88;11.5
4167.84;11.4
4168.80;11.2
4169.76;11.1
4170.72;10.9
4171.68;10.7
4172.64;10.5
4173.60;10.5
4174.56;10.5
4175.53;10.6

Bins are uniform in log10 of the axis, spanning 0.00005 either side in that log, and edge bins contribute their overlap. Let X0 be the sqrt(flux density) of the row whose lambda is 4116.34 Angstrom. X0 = 3.36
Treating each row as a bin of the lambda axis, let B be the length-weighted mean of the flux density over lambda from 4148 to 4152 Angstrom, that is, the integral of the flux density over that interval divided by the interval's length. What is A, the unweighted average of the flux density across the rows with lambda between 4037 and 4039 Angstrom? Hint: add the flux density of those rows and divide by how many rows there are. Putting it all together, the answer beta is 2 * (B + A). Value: 43.1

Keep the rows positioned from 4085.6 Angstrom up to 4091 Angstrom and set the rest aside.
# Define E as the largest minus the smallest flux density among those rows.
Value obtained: 0.3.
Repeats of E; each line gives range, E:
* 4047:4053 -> 0.7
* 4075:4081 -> 0.3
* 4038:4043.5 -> 0.8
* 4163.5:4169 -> 0.5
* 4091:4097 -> 0.9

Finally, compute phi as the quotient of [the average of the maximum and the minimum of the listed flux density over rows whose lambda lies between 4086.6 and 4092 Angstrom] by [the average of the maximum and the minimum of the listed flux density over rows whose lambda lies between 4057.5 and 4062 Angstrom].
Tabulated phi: 1.12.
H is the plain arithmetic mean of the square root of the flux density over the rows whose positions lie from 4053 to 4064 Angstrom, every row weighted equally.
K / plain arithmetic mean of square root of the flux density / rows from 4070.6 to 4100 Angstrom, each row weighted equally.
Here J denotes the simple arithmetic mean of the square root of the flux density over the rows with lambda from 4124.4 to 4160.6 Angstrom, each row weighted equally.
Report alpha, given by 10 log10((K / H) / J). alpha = -5.08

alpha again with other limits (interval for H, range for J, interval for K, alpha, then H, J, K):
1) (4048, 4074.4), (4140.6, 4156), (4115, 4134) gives -4.94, 3.18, 3.26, 3.33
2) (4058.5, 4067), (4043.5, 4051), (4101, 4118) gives -4.85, 3.15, 3.13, 3.23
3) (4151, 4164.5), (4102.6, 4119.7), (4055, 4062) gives -5.33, 3.33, 3.27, 3.19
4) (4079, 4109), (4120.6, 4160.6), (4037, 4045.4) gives -5.20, 3.23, 3.30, 3.22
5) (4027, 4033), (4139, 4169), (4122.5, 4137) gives -5.04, 3.20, 3.31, 3.32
